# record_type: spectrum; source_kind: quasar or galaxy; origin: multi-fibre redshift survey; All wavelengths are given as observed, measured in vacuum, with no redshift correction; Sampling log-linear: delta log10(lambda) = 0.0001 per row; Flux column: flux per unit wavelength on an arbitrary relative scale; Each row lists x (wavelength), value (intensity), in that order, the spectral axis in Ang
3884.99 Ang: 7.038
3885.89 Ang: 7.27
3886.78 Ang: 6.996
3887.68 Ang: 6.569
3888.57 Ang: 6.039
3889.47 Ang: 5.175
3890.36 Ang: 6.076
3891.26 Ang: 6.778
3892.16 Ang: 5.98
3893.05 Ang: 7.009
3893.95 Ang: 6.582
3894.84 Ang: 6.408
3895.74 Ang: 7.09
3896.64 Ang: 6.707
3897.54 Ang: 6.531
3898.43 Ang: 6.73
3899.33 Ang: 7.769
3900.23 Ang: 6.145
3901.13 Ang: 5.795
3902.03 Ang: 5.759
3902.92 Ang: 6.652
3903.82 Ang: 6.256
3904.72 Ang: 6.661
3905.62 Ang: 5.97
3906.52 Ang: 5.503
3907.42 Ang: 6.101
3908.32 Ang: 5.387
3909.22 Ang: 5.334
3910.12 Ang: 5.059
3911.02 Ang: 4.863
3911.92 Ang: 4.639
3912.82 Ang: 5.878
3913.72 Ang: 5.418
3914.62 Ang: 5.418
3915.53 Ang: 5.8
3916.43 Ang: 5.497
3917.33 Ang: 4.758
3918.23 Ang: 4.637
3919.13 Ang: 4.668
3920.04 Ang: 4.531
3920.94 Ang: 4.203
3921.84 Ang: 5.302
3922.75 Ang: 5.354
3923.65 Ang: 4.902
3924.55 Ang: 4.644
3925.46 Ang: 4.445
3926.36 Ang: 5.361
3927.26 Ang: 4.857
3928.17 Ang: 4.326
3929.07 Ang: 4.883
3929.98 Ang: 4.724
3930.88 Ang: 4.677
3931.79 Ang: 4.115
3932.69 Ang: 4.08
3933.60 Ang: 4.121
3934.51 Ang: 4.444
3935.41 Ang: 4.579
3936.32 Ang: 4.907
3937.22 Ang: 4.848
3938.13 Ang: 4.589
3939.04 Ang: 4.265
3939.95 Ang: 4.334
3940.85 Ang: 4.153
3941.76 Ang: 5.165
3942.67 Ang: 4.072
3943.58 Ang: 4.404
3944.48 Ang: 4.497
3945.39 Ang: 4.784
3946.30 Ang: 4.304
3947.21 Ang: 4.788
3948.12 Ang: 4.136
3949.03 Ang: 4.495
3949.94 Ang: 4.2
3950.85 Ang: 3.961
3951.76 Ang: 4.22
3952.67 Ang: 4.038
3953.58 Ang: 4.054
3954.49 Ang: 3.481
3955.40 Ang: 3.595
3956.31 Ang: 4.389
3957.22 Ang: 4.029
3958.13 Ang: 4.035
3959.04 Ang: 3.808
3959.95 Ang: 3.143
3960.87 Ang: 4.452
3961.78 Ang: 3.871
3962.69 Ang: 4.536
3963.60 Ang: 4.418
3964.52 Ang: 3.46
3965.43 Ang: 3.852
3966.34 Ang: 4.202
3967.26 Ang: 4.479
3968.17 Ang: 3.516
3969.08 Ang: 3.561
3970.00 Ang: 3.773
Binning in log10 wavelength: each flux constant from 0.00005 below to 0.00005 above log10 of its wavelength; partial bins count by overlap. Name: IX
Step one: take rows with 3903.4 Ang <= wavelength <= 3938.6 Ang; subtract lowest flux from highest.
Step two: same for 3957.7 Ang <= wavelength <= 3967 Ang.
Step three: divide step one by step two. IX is 1.9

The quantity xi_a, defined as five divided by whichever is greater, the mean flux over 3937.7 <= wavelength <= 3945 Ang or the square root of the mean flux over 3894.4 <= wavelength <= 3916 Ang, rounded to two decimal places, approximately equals 1.13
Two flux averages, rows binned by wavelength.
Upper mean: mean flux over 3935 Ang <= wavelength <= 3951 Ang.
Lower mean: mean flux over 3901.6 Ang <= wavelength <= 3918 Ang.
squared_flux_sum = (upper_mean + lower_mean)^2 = 102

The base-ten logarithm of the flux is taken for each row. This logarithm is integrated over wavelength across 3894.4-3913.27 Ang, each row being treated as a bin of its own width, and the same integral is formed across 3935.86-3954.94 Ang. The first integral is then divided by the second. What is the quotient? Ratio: 1.21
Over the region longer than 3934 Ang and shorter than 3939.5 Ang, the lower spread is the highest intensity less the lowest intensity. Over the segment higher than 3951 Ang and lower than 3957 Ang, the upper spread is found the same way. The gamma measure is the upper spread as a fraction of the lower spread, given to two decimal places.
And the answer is 1.41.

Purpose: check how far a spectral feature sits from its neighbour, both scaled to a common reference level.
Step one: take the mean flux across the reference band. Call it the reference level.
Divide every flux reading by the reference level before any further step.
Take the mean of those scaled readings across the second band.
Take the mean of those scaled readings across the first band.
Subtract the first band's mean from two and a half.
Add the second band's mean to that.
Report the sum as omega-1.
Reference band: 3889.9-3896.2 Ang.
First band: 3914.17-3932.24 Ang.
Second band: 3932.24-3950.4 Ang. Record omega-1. 2.44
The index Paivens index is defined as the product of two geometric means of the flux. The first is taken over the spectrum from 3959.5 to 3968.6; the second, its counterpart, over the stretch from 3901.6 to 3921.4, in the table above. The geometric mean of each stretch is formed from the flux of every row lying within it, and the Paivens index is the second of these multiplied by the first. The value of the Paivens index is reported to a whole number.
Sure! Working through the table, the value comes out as 21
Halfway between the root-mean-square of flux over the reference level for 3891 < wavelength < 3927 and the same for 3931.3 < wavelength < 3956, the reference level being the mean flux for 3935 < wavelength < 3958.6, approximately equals 1.17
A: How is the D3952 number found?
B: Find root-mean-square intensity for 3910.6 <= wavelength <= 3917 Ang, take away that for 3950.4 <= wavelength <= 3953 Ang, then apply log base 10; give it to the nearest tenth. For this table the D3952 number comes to 0.1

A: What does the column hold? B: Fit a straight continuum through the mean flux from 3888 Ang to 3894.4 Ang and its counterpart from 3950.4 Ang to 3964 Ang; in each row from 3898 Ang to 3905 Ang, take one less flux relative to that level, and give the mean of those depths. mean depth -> -0.10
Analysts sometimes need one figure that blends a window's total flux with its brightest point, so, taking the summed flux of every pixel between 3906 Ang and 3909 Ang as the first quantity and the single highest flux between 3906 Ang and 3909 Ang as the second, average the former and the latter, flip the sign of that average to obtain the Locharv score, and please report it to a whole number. -12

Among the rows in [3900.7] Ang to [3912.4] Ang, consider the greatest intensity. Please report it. 6.661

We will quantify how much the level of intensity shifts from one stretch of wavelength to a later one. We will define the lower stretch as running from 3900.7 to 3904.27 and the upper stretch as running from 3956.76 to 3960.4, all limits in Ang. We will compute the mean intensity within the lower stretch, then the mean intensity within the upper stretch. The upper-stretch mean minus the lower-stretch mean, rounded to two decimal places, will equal -2.36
